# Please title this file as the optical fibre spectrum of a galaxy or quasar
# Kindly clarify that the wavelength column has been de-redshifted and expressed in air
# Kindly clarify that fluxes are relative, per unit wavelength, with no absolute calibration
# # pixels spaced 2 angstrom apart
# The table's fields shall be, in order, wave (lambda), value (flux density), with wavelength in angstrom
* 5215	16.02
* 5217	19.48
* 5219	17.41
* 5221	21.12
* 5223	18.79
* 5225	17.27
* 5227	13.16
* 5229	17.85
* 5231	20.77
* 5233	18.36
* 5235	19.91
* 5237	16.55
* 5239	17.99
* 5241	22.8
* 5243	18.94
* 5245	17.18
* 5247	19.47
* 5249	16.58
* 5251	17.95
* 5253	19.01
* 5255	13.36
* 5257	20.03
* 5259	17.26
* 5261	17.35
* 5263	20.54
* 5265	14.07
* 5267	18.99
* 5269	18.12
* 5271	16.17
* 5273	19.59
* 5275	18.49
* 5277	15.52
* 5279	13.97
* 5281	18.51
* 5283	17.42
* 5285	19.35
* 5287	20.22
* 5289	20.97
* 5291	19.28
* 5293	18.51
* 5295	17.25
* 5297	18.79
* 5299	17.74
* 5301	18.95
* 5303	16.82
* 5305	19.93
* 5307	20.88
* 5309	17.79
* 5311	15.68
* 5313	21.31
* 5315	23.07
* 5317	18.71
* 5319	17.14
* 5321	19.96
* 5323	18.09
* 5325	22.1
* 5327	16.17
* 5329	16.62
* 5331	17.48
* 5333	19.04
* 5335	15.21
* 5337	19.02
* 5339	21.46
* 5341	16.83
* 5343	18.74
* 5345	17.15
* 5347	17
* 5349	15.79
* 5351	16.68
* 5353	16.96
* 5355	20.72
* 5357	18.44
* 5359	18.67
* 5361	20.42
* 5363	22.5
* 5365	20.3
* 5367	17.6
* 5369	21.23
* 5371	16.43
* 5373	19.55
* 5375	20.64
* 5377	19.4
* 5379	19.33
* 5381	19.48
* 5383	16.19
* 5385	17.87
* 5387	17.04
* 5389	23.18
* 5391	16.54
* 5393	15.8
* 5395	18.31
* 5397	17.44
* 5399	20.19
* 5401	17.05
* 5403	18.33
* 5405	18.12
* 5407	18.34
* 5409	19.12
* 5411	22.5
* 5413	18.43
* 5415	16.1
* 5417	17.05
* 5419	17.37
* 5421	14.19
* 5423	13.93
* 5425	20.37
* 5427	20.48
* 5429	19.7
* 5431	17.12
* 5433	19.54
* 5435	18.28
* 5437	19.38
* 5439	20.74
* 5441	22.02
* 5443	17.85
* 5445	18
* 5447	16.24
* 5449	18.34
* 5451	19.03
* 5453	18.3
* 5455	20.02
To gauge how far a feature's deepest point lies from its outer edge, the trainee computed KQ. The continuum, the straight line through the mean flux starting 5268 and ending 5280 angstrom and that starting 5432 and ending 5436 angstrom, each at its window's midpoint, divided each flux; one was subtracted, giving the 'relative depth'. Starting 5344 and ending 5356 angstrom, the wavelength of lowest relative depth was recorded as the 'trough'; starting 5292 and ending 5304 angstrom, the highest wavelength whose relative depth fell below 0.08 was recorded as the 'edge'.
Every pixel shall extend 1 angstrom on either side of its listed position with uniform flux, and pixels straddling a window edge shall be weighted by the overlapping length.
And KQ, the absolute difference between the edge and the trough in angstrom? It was 46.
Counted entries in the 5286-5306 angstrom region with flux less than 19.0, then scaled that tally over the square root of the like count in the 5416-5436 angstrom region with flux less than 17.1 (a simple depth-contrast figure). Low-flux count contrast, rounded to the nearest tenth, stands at 3.5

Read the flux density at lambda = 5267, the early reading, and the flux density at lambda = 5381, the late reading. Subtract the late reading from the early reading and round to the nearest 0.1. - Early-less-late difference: -0.5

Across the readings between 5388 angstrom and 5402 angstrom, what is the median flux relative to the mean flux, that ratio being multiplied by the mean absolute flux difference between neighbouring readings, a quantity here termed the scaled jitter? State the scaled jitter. 2.6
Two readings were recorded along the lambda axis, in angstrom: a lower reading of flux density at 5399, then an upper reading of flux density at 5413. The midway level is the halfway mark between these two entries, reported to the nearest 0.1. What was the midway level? 19.3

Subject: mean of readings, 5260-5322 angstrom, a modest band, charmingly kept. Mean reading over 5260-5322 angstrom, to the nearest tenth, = 18.4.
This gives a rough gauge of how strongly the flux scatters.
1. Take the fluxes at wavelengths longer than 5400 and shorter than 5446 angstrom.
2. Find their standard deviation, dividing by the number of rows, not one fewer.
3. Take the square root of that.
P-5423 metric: 1.44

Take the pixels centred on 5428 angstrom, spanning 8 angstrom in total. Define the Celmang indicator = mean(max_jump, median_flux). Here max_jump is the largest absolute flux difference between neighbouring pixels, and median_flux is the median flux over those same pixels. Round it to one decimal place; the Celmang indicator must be 11.3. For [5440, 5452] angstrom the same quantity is 11.2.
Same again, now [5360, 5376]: 12.6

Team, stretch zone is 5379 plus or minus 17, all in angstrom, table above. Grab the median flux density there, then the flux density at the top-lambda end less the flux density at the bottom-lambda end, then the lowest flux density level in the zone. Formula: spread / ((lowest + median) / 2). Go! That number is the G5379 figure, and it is -0.2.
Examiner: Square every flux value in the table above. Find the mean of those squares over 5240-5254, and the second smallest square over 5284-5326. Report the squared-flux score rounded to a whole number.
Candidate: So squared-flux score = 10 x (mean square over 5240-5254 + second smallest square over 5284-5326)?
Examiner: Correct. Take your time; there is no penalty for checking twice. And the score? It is 6417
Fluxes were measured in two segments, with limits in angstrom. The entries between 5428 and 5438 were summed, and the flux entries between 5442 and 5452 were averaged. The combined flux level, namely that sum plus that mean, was 112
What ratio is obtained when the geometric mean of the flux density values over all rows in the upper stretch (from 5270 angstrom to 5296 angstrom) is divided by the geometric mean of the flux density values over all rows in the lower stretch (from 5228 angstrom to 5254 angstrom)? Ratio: 0.96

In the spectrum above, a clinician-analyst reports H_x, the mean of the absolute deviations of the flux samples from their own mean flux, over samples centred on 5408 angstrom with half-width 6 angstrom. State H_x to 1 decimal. 1.1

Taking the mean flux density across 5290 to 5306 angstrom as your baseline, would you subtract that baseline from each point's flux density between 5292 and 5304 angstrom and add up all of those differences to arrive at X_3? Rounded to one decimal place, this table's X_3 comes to -2.4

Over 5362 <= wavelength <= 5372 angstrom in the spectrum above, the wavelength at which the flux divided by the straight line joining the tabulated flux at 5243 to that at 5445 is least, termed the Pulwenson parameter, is 5371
